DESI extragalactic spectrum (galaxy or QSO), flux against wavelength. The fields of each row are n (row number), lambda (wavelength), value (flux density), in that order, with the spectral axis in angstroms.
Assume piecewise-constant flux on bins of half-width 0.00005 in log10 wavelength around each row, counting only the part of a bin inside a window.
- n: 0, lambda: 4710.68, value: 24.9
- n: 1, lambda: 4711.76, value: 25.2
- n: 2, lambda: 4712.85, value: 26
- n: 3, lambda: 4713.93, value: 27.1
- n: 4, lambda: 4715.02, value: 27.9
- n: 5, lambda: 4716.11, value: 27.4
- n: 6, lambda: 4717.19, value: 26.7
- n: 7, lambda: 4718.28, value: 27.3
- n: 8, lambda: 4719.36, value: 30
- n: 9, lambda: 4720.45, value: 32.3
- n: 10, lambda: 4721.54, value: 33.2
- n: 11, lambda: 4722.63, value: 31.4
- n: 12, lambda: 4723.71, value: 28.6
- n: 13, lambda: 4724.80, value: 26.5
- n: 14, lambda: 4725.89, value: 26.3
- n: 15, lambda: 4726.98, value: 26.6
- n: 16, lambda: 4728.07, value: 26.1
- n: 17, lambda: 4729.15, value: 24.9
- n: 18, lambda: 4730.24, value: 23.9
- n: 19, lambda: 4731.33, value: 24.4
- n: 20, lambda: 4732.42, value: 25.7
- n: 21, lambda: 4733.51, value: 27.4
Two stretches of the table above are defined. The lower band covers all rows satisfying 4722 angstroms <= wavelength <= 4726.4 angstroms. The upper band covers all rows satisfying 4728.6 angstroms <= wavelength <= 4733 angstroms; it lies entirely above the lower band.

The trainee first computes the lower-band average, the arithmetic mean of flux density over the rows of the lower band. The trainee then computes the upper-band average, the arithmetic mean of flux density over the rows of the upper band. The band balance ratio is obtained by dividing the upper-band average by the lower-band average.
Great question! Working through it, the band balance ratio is 0.88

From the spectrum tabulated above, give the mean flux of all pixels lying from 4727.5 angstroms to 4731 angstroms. 25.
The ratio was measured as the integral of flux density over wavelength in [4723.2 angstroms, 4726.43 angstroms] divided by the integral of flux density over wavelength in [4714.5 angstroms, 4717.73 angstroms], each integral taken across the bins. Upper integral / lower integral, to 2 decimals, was 0.99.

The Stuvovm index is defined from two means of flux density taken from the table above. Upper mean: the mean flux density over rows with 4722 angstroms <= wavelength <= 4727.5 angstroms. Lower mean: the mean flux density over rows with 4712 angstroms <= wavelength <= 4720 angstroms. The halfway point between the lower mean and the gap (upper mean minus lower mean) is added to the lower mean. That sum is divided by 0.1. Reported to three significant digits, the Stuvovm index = 414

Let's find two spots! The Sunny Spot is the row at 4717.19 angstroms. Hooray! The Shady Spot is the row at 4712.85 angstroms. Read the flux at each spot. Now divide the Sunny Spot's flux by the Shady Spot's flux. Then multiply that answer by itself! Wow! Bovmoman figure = 1.05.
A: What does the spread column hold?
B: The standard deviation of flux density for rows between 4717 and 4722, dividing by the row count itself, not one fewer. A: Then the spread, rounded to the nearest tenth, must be 2.6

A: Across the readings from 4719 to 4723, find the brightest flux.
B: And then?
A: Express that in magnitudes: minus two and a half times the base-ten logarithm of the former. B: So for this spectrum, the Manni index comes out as -3.80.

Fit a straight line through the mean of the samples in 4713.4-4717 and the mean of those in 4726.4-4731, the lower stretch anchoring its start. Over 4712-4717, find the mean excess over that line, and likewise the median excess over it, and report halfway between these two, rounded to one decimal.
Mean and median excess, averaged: -0.3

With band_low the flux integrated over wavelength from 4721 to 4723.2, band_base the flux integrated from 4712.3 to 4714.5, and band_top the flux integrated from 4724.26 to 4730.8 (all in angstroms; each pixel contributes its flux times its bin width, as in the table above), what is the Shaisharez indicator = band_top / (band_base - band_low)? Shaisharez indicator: -13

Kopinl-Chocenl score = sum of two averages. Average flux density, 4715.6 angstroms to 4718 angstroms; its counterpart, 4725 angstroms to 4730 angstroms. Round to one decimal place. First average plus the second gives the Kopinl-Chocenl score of 53.0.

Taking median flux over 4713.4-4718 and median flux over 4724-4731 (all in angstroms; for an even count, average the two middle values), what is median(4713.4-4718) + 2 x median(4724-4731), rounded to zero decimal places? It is 80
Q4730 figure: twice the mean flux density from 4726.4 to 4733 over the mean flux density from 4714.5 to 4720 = 1.81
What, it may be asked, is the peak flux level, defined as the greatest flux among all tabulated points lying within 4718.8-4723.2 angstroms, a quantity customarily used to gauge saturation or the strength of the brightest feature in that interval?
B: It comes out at 33.2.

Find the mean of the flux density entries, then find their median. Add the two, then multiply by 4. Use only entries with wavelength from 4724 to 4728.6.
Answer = 211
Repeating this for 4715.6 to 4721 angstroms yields 225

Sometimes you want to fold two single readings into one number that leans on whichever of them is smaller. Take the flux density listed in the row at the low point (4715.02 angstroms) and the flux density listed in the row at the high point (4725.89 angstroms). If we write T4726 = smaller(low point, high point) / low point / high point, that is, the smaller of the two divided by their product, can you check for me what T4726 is 0.0358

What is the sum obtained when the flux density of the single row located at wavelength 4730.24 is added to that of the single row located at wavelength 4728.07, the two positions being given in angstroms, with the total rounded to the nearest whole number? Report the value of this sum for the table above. 50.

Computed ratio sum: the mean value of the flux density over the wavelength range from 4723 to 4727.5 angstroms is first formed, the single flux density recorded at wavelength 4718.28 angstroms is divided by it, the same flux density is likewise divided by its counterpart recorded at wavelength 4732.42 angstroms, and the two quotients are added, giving 2.1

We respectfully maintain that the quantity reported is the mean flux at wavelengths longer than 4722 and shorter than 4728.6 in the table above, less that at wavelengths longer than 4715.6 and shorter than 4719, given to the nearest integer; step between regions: 0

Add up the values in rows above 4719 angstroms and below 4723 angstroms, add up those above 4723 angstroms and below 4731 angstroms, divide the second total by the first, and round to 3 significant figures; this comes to 1.44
